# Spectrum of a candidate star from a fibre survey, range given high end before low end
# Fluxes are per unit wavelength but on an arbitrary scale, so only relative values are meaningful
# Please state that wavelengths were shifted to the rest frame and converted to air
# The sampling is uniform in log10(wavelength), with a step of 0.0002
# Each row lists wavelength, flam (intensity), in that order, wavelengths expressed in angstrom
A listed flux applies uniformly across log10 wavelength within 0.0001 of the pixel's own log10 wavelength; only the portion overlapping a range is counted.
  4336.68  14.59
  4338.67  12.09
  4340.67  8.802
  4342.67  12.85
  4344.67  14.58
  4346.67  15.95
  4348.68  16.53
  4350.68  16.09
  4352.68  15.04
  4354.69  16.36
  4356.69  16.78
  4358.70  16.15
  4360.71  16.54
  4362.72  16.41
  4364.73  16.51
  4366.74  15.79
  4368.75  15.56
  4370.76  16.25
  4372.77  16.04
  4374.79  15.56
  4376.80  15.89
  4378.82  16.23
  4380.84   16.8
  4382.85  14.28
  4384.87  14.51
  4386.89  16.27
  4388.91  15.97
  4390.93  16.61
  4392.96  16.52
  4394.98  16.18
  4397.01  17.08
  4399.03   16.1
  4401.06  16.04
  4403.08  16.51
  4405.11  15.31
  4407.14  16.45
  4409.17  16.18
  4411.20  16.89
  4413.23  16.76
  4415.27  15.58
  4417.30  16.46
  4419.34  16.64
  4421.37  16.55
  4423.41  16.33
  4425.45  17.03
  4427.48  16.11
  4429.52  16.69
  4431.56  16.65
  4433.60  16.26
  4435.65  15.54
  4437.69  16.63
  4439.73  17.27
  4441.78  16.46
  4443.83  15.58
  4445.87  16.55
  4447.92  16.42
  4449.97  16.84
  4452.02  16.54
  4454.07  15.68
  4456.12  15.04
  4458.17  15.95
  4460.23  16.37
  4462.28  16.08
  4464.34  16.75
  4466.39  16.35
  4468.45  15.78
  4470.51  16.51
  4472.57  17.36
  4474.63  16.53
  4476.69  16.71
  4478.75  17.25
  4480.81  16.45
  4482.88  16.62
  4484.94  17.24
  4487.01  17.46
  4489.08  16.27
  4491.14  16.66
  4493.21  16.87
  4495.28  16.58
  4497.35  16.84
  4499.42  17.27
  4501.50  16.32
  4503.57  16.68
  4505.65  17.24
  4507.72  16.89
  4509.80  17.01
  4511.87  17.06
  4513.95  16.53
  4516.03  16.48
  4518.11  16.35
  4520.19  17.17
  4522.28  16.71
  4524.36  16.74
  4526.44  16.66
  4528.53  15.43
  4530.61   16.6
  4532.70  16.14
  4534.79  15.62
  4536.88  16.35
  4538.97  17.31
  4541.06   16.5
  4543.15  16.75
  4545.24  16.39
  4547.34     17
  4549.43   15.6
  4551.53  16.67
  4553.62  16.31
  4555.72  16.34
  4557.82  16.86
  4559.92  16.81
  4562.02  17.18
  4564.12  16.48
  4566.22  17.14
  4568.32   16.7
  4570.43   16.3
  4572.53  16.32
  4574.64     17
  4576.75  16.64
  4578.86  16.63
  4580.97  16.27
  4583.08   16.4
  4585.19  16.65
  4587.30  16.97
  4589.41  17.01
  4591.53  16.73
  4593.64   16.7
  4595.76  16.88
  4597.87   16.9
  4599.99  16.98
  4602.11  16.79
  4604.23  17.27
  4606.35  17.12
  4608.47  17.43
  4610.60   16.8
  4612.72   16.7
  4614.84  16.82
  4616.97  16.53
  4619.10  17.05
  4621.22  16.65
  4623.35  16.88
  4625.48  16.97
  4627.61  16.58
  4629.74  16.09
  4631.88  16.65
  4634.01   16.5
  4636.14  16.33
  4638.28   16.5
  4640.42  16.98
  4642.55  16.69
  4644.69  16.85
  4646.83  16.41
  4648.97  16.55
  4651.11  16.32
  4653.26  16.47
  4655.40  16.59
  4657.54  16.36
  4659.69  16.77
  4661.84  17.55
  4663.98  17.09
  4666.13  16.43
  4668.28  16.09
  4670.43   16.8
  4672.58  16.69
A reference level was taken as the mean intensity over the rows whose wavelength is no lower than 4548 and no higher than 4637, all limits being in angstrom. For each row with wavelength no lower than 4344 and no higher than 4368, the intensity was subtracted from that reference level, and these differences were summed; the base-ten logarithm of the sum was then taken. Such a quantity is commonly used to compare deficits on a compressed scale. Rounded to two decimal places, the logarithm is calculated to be 0.89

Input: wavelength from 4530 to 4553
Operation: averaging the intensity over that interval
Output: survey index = 16.4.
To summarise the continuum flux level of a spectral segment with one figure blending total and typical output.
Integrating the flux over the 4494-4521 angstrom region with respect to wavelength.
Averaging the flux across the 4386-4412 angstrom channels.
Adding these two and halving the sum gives 235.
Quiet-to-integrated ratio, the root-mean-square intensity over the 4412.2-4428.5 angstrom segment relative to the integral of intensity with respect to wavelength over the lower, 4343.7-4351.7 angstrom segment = 0.130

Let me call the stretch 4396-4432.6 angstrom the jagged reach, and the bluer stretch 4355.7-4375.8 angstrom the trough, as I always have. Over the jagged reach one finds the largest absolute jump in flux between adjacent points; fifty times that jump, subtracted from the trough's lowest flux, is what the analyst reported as -44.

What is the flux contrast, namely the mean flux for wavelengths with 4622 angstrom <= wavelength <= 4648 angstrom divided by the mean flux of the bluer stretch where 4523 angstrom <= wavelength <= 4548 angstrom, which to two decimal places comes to 1.01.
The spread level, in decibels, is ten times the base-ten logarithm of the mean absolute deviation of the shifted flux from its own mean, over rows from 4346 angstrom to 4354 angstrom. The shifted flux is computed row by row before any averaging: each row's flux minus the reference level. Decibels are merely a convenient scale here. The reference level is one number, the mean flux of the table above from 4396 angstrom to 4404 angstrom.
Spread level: -3.7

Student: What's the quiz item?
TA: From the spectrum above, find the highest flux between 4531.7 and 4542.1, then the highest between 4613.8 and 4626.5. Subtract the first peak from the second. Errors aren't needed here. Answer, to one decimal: -0.3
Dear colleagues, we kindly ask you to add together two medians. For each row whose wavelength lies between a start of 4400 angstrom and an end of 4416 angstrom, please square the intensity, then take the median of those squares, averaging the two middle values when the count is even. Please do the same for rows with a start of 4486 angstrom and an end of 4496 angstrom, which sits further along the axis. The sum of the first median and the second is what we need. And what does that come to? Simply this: 544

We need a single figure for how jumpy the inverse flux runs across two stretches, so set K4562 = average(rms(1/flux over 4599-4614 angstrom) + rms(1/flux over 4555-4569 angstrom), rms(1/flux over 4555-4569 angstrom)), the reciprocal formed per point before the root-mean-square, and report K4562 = 0.089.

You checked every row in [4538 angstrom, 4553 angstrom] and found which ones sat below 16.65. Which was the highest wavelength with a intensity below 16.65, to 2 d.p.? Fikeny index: 4549.43 angstrom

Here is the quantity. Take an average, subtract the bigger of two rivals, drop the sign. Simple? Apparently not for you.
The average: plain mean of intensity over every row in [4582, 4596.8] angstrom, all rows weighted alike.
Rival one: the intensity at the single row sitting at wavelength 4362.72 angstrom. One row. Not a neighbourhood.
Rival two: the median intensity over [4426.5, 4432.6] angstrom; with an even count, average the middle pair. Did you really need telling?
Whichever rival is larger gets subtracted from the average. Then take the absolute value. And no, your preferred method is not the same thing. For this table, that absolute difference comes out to 0.11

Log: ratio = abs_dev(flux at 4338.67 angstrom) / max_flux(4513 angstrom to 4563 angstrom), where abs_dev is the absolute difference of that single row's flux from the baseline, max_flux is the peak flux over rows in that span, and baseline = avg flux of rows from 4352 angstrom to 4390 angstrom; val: 0.22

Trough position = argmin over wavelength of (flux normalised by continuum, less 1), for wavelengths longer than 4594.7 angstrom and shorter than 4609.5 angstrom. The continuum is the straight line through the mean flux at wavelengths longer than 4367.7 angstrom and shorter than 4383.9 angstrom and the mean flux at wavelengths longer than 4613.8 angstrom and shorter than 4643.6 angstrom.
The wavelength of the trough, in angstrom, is 4602.11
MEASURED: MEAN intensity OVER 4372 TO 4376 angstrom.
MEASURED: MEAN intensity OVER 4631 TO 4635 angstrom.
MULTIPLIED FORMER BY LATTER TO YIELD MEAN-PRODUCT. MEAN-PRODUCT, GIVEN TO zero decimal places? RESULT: 262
